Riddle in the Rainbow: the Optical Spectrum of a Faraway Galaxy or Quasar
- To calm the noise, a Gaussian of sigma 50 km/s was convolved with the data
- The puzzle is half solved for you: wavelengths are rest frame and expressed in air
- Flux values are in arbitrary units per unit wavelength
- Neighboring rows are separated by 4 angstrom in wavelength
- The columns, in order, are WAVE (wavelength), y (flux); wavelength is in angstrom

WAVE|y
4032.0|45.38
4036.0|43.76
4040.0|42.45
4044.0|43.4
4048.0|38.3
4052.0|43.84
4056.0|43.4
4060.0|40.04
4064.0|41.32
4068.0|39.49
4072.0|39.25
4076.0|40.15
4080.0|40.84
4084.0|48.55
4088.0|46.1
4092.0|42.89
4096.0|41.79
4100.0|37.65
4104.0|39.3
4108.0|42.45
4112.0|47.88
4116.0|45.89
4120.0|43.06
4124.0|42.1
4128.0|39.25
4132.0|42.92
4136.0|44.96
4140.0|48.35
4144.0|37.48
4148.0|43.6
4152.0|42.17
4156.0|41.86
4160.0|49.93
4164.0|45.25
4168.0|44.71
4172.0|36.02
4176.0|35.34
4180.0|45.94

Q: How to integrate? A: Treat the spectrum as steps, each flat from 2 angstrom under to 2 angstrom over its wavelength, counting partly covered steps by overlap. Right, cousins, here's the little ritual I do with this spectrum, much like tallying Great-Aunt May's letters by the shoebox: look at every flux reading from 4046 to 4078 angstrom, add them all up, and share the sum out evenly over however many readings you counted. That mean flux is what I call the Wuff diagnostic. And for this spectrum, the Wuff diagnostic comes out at 40.7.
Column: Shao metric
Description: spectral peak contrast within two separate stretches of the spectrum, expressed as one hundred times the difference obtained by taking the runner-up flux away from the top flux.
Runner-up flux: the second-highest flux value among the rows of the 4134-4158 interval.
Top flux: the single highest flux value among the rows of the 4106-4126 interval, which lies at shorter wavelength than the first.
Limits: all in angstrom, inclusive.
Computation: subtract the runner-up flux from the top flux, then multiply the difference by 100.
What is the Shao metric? 292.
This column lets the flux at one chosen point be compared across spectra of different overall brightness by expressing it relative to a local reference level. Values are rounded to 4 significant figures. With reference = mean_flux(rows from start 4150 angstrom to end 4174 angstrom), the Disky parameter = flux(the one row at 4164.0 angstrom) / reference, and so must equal 1.044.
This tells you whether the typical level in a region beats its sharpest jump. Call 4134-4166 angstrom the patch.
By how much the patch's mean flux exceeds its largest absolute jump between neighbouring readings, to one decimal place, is 33.3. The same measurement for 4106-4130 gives 38.0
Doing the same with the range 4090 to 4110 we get 36.7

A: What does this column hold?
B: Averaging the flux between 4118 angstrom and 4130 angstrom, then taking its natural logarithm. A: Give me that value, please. 3.72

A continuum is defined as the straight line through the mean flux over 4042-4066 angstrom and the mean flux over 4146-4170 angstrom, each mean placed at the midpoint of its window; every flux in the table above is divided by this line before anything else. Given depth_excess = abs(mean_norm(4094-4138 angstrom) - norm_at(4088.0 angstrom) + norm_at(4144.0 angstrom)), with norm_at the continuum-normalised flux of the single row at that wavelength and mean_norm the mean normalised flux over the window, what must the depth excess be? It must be 0.75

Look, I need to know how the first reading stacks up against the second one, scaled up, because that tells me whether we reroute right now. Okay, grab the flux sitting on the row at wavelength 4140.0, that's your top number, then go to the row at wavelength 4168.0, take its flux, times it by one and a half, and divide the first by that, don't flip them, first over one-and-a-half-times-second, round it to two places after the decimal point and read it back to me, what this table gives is 0.72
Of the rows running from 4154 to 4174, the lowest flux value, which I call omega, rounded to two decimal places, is 36.02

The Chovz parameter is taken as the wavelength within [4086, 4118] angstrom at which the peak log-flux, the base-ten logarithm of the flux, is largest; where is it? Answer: 4112.0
